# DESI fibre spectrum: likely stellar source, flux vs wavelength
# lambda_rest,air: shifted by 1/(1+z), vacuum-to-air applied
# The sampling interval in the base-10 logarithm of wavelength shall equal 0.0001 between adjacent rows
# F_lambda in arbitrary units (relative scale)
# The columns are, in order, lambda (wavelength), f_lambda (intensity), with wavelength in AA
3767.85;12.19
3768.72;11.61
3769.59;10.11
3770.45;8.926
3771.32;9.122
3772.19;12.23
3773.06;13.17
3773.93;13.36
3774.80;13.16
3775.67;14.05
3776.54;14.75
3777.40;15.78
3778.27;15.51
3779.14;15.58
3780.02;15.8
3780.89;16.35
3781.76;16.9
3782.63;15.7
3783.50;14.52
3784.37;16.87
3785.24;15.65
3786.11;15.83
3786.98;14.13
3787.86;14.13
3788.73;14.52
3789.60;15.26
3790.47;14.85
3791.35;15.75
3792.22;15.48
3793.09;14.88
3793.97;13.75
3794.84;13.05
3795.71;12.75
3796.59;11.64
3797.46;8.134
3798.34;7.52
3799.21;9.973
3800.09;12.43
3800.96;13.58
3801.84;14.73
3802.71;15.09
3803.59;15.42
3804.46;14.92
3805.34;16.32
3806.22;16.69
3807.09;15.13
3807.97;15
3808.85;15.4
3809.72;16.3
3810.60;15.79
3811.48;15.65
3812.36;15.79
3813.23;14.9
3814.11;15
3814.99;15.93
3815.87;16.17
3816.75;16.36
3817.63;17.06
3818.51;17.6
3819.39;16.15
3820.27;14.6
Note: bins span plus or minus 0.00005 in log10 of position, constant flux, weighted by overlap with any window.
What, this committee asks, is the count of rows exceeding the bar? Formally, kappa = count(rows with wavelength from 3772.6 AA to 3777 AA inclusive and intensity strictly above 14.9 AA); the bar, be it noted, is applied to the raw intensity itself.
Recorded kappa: 0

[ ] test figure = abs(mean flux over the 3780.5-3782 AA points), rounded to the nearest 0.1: 16.6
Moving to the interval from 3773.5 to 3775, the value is 13.3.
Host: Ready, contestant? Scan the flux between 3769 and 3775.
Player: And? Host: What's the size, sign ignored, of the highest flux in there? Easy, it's 13.4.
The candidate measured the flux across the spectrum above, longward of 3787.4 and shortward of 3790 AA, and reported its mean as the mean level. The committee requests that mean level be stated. 14.6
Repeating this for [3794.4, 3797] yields 12.5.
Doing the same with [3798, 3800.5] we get 10.0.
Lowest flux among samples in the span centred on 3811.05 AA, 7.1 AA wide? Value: 14.9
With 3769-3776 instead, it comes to 8.926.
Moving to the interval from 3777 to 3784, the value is 14.52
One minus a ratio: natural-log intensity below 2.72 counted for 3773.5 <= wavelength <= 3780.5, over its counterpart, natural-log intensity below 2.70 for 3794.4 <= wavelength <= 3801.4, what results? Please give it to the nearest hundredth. 0.50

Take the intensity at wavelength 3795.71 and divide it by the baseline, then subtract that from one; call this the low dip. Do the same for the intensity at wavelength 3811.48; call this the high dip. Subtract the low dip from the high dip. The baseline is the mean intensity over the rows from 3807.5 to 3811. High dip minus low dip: -0.19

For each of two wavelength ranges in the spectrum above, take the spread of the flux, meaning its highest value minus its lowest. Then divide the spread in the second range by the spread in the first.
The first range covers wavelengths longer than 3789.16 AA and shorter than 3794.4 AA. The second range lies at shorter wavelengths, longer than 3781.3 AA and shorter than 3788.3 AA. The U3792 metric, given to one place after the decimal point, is 1.4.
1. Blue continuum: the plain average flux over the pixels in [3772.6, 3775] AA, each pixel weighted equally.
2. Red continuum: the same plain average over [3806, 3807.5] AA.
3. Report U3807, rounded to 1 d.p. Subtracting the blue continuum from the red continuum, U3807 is 2.7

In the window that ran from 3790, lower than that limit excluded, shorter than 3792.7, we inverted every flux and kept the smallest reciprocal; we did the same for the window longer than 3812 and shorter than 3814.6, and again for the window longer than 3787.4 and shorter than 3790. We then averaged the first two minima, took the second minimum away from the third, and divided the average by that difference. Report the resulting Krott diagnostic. 29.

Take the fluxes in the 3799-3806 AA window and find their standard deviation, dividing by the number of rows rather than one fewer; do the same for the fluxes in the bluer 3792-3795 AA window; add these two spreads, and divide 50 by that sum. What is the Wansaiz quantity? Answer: 17.6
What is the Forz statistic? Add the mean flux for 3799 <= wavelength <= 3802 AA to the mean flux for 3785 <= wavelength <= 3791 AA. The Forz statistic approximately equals 27.6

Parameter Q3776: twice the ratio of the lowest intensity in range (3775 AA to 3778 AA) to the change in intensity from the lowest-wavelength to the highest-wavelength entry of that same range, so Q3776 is 16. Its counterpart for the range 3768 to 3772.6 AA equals 29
